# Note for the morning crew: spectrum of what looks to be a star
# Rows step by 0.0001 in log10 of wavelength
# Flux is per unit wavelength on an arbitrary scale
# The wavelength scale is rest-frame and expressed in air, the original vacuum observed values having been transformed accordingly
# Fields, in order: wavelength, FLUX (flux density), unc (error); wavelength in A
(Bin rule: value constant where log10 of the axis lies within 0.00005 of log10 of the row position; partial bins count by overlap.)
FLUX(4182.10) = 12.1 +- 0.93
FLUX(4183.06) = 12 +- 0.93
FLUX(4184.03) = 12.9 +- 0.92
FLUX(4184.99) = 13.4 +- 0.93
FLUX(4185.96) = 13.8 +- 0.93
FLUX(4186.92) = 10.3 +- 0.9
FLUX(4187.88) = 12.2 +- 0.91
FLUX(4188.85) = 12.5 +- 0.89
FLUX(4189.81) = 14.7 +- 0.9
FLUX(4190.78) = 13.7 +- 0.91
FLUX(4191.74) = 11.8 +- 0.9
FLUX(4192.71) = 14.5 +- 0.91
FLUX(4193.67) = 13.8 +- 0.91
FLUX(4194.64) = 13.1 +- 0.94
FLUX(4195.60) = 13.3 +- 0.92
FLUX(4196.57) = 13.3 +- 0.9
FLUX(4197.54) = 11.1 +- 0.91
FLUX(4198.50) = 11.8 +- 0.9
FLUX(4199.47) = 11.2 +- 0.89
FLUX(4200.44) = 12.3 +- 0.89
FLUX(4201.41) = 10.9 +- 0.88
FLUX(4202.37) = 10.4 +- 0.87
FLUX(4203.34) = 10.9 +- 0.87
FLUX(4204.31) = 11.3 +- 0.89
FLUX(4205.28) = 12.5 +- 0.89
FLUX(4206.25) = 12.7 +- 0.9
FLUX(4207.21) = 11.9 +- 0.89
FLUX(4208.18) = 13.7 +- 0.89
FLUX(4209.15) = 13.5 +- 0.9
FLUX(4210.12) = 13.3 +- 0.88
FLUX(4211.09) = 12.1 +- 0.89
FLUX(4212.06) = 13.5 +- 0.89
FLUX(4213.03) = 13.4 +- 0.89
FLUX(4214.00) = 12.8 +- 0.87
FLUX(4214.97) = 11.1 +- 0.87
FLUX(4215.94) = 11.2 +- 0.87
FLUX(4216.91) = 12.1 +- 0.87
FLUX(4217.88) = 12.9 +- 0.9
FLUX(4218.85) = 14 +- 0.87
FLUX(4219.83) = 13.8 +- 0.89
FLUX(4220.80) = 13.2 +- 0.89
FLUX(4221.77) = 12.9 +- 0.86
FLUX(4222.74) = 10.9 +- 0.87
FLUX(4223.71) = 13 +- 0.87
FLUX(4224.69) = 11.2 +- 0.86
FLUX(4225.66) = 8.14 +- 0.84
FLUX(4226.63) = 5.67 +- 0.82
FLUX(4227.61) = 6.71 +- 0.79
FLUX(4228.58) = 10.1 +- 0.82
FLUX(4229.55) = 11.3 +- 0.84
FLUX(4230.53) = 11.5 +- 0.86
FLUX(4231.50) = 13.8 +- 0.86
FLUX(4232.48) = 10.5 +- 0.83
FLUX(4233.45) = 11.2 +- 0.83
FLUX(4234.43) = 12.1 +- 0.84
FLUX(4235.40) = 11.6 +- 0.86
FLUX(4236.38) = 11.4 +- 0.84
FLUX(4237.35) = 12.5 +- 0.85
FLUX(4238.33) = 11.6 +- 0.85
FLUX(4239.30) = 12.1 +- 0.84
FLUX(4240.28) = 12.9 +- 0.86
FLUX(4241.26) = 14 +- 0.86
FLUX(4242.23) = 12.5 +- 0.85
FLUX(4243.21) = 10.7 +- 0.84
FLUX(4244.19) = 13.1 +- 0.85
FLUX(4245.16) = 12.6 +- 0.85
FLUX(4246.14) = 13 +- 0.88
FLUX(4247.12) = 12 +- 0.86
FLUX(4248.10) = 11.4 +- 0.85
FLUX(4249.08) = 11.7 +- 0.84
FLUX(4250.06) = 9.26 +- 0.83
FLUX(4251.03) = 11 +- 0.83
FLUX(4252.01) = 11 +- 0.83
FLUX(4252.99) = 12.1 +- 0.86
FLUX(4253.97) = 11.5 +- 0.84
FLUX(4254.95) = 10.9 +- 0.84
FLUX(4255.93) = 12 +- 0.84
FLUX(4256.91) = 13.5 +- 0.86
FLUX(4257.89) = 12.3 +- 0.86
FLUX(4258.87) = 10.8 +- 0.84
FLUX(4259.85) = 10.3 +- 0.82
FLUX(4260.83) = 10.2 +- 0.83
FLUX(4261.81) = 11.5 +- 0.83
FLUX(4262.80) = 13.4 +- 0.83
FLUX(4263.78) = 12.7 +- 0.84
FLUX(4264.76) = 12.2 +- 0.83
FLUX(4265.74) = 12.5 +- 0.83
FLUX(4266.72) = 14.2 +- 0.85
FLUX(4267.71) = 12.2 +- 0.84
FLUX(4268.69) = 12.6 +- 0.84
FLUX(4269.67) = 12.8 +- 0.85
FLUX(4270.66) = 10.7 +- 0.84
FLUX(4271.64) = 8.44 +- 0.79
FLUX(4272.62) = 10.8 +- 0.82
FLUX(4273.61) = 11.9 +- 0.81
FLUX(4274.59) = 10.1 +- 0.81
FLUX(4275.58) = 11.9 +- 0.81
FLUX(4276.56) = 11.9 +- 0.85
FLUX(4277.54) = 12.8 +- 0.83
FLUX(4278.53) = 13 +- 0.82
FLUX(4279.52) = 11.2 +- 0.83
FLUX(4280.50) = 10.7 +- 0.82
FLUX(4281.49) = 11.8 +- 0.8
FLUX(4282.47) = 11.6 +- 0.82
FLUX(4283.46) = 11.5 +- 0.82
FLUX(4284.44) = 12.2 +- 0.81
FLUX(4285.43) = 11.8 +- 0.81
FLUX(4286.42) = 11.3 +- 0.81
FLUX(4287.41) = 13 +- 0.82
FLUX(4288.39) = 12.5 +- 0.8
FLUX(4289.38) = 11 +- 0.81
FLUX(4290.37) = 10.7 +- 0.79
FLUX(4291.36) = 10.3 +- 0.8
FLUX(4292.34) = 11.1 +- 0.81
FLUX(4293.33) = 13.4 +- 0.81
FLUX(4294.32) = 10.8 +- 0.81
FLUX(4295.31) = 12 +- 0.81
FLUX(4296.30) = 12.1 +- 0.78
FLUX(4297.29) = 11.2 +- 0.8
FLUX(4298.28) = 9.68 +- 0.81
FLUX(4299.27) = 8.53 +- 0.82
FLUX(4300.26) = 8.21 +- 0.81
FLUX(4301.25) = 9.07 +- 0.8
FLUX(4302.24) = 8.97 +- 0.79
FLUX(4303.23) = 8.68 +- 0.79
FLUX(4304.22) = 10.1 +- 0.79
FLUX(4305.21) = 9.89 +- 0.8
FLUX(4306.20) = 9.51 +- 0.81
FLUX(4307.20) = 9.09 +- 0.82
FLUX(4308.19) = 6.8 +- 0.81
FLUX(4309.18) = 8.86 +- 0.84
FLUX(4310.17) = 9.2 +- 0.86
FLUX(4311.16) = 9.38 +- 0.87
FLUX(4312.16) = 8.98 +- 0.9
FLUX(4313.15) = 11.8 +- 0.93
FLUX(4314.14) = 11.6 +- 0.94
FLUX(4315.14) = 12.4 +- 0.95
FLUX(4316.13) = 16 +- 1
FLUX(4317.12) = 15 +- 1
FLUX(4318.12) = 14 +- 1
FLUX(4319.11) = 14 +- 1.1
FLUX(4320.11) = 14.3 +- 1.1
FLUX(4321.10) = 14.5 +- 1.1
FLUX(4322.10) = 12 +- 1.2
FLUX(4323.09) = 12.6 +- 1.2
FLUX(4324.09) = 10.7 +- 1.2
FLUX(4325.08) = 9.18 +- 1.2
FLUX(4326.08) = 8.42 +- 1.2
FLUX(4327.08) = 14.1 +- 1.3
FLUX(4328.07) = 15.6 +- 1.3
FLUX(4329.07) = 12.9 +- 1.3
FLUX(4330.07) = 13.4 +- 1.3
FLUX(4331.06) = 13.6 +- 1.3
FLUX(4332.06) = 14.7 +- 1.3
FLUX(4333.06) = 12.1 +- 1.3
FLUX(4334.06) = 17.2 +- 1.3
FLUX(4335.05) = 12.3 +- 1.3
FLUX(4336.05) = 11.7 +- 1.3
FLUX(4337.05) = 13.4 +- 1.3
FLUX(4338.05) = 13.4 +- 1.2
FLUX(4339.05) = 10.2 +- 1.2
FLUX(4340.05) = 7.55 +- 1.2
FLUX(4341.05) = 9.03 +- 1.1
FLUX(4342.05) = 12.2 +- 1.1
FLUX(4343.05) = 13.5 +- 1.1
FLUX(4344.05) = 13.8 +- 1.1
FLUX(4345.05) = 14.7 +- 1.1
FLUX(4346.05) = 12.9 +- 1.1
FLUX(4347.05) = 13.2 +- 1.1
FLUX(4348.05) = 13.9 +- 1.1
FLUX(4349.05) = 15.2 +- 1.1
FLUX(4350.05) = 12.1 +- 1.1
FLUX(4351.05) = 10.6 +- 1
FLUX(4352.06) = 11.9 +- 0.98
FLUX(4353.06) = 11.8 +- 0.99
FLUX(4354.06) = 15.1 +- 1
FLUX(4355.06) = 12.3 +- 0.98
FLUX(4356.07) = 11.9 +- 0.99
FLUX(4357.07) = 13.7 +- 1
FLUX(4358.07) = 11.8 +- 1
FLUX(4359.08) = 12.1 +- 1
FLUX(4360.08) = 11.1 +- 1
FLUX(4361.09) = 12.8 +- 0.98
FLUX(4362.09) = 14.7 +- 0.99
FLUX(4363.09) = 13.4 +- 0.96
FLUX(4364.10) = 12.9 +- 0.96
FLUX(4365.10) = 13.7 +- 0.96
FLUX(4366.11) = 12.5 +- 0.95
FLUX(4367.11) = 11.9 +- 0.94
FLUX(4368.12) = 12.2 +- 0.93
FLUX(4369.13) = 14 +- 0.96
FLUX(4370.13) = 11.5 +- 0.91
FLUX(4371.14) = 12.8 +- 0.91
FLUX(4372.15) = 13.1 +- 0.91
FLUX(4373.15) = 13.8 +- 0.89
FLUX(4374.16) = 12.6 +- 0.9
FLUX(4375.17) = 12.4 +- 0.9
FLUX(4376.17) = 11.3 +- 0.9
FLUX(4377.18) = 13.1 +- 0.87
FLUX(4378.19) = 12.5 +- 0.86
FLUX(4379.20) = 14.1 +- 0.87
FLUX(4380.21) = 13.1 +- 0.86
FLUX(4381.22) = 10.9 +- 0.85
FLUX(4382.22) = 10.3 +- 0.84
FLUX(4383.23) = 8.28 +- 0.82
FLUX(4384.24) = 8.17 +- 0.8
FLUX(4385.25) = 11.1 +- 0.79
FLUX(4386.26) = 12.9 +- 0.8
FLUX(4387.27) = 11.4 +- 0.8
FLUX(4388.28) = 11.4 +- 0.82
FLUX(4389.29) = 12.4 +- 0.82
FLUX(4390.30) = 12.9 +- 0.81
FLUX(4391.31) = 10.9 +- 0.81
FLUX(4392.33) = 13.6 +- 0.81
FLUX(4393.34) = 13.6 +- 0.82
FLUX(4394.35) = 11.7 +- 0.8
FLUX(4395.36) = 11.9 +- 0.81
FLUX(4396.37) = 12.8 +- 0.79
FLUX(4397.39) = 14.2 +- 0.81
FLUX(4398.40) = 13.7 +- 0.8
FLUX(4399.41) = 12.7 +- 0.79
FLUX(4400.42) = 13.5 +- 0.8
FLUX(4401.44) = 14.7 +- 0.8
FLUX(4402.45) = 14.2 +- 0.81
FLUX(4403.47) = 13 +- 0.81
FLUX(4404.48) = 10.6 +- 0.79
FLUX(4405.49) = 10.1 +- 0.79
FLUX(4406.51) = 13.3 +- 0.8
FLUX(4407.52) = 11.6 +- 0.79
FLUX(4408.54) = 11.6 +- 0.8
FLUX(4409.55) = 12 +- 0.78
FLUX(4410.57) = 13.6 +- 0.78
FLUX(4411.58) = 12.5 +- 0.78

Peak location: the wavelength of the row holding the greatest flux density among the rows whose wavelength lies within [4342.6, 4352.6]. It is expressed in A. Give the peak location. 4349.05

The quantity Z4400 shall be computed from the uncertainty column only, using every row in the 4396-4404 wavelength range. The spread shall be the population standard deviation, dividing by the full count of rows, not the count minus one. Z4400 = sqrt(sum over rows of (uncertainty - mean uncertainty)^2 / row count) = 0.0078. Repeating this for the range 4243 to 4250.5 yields 0.0141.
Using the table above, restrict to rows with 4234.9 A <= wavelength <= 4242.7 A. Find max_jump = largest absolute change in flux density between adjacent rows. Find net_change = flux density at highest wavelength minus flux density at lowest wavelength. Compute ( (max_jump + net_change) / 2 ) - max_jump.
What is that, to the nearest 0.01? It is -0.30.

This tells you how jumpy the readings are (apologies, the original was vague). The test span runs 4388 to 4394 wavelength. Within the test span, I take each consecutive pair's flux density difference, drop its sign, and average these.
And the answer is 1.24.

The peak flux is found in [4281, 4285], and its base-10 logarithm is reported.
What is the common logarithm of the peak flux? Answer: 1.09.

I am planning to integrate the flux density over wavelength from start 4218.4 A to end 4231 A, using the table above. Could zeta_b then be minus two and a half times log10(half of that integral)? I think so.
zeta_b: -4.60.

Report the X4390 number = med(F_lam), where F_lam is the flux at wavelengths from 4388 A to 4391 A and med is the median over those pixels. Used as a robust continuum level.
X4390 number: 12.4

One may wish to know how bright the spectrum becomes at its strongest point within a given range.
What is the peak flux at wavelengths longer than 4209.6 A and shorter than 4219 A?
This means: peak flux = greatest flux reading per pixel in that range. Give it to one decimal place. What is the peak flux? 14.0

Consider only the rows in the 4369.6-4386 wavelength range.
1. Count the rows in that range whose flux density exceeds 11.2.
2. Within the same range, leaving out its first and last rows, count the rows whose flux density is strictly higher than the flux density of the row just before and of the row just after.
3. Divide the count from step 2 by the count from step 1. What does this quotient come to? 0.273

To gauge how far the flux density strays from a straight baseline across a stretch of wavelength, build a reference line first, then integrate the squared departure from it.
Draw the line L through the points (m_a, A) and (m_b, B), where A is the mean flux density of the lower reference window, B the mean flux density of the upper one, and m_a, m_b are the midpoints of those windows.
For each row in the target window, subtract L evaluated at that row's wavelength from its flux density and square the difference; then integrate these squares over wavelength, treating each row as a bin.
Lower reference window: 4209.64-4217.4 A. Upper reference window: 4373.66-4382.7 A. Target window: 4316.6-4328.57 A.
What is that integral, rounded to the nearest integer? 63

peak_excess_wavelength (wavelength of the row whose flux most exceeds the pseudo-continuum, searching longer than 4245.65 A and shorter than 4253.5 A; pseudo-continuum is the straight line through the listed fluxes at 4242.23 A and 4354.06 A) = 4246.14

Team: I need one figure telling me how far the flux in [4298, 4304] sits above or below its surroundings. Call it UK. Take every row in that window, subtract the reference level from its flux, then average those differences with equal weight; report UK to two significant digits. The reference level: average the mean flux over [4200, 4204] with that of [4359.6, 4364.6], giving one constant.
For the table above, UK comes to -3.2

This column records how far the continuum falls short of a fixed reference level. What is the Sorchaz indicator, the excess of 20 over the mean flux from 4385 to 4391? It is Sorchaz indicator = 8.0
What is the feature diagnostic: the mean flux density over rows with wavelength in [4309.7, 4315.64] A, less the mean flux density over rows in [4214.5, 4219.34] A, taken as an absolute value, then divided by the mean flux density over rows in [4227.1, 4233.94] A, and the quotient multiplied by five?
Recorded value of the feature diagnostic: 0.79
